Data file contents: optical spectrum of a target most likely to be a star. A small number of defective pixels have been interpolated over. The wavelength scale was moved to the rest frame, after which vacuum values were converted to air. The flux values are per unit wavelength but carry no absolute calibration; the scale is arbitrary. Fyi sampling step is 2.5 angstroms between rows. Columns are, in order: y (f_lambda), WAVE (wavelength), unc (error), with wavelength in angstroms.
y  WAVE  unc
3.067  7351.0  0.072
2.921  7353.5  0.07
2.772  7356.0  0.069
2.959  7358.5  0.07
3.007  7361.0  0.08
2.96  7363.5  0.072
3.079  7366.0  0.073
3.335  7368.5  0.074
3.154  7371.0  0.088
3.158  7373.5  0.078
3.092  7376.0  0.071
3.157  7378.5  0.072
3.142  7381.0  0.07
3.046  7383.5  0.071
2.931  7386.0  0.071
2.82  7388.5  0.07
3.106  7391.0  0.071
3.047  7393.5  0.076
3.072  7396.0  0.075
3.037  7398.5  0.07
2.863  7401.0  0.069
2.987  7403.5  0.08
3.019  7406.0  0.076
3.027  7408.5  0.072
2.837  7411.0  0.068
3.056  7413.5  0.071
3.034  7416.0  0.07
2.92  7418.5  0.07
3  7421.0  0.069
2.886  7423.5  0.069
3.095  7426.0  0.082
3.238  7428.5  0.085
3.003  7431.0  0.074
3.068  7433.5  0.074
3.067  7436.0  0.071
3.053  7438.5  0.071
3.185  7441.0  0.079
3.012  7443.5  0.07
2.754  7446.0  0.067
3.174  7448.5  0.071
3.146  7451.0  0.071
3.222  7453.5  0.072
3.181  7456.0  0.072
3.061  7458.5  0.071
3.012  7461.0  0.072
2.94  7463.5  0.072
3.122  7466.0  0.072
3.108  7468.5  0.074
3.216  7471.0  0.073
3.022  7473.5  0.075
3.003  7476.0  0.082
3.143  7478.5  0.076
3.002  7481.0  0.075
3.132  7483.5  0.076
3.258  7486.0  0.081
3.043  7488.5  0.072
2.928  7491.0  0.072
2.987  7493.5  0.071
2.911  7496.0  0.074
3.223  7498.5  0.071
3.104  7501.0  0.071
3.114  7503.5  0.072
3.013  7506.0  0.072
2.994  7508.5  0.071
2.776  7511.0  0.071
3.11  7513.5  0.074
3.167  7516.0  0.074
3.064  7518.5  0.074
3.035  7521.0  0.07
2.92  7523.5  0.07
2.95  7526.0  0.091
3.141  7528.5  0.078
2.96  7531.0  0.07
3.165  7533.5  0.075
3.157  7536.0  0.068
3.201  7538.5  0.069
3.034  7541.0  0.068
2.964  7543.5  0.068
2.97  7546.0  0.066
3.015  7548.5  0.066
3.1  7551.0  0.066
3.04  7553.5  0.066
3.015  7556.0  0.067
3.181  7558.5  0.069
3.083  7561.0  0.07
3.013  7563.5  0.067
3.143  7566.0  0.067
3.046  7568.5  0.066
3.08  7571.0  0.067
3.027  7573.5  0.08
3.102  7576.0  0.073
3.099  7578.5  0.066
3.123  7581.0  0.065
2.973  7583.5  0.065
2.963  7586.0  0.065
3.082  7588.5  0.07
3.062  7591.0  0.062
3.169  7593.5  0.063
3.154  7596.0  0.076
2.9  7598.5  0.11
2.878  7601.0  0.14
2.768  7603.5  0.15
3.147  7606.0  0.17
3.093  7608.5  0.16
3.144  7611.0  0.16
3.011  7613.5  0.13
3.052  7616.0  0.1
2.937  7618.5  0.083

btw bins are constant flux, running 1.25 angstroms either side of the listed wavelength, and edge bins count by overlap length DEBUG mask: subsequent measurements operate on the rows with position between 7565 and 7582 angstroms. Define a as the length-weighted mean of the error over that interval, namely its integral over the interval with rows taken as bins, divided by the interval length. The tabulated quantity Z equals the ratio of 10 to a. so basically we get 144.4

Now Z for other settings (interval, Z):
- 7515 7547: 138.1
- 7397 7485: 136.6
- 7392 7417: 137.5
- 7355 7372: 133.3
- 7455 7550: 137.3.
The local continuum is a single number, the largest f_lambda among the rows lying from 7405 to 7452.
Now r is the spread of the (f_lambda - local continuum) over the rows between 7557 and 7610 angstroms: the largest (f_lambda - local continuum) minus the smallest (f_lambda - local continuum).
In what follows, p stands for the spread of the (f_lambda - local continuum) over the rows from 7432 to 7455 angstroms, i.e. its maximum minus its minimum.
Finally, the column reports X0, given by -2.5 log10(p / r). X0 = -0.1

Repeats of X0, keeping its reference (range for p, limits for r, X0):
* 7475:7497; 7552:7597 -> -0.5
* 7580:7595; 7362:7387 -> 0.7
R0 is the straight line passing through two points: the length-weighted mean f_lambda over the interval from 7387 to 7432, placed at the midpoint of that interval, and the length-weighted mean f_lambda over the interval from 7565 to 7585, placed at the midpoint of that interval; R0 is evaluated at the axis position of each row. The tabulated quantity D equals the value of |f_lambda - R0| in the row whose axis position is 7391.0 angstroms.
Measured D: 0.112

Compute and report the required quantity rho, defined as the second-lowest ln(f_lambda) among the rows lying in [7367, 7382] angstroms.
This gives 1.14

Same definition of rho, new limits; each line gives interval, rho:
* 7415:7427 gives 1.07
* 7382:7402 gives 1.05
